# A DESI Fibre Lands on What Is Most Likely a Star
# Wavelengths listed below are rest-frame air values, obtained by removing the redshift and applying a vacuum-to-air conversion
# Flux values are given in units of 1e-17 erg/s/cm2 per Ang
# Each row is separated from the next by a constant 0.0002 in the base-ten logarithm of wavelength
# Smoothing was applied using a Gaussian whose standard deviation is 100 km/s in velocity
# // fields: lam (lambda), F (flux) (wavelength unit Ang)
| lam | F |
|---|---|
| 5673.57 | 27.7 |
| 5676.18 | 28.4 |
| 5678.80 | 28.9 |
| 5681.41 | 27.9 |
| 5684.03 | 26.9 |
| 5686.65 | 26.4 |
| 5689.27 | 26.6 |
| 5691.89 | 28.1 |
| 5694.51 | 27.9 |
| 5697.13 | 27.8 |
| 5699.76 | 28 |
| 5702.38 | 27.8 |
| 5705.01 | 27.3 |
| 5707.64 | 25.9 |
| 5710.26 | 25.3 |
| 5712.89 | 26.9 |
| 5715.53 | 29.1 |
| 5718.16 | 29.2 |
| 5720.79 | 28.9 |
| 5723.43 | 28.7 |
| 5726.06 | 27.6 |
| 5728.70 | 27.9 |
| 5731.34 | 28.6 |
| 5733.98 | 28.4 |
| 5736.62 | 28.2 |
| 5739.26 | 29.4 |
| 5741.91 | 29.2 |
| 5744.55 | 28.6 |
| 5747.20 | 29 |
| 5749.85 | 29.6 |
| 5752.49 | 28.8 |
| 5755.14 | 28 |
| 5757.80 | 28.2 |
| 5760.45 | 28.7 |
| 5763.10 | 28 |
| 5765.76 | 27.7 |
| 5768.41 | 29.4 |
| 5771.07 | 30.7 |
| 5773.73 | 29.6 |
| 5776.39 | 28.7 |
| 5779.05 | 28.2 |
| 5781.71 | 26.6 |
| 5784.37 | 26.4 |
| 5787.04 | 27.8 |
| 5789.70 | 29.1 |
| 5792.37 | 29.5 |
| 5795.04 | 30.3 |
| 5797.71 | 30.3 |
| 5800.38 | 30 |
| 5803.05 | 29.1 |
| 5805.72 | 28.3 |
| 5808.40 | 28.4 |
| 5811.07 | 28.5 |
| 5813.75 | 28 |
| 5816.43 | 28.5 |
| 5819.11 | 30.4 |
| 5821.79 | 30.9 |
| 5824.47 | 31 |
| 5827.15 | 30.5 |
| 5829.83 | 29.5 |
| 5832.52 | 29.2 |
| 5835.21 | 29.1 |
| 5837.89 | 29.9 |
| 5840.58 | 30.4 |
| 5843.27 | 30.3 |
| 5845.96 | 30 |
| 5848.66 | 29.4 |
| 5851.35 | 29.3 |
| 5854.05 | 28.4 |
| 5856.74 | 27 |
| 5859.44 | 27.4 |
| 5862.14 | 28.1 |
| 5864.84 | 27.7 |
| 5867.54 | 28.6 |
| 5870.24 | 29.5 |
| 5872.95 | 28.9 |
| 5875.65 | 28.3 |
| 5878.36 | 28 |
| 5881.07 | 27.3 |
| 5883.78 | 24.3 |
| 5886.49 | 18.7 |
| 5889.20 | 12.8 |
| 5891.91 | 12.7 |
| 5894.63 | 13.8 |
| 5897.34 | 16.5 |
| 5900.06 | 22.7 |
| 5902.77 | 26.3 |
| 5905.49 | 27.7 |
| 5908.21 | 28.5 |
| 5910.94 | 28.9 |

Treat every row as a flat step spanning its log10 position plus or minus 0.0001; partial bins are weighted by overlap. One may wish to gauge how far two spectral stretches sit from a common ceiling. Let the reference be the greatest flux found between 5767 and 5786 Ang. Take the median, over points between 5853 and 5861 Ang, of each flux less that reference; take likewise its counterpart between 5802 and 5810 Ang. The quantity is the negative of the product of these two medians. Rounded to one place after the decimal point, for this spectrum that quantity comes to -7.6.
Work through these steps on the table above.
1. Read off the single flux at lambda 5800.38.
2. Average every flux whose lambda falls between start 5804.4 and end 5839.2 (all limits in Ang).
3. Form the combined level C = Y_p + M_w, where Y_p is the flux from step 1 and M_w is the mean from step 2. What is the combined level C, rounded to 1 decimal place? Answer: 59.4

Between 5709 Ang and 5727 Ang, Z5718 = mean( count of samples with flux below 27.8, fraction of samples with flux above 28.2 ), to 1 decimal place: 1.8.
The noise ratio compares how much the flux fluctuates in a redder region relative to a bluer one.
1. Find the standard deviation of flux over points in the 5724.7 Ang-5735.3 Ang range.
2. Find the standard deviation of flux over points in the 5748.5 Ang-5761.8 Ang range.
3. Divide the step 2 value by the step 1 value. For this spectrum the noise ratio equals 1.4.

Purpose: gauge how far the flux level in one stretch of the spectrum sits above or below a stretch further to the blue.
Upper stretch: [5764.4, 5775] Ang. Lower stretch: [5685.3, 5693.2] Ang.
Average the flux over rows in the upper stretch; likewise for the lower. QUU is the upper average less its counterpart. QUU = 2.3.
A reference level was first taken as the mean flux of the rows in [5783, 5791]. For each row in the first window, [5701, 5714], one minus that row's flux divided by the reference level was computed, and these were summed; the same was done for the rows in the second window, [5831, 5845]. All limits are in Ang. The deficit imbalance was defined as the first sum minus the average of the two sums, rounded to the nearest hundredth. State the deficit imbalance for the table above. 0.28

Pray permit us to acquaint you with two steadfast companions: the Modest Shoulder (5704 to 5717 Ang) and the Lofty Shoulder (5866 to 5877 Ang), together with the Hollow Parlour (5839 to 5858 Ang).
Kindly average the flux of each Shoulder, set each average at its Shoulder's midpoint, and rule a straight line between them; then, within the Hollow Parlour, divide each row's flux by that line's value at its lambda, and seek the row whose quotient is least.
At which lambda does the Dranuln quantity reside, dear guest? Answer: 5856.74 Ang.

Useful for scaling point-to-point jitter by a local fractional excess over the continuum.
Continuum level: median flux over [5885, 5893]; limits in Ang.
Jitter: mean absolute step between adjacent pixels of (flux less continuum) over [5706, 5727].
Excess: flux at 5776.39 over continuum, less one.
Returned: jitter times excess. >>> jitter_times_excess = 1.08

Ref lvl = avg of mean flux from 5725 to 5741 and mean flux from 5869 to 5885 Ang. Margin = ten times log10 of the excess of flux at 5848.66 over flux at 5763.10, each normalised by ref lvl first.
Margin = -13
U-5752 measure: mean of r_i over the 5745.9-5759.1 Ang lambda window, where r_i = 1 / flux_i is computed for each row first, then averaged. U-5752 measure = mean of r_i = 0.0348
